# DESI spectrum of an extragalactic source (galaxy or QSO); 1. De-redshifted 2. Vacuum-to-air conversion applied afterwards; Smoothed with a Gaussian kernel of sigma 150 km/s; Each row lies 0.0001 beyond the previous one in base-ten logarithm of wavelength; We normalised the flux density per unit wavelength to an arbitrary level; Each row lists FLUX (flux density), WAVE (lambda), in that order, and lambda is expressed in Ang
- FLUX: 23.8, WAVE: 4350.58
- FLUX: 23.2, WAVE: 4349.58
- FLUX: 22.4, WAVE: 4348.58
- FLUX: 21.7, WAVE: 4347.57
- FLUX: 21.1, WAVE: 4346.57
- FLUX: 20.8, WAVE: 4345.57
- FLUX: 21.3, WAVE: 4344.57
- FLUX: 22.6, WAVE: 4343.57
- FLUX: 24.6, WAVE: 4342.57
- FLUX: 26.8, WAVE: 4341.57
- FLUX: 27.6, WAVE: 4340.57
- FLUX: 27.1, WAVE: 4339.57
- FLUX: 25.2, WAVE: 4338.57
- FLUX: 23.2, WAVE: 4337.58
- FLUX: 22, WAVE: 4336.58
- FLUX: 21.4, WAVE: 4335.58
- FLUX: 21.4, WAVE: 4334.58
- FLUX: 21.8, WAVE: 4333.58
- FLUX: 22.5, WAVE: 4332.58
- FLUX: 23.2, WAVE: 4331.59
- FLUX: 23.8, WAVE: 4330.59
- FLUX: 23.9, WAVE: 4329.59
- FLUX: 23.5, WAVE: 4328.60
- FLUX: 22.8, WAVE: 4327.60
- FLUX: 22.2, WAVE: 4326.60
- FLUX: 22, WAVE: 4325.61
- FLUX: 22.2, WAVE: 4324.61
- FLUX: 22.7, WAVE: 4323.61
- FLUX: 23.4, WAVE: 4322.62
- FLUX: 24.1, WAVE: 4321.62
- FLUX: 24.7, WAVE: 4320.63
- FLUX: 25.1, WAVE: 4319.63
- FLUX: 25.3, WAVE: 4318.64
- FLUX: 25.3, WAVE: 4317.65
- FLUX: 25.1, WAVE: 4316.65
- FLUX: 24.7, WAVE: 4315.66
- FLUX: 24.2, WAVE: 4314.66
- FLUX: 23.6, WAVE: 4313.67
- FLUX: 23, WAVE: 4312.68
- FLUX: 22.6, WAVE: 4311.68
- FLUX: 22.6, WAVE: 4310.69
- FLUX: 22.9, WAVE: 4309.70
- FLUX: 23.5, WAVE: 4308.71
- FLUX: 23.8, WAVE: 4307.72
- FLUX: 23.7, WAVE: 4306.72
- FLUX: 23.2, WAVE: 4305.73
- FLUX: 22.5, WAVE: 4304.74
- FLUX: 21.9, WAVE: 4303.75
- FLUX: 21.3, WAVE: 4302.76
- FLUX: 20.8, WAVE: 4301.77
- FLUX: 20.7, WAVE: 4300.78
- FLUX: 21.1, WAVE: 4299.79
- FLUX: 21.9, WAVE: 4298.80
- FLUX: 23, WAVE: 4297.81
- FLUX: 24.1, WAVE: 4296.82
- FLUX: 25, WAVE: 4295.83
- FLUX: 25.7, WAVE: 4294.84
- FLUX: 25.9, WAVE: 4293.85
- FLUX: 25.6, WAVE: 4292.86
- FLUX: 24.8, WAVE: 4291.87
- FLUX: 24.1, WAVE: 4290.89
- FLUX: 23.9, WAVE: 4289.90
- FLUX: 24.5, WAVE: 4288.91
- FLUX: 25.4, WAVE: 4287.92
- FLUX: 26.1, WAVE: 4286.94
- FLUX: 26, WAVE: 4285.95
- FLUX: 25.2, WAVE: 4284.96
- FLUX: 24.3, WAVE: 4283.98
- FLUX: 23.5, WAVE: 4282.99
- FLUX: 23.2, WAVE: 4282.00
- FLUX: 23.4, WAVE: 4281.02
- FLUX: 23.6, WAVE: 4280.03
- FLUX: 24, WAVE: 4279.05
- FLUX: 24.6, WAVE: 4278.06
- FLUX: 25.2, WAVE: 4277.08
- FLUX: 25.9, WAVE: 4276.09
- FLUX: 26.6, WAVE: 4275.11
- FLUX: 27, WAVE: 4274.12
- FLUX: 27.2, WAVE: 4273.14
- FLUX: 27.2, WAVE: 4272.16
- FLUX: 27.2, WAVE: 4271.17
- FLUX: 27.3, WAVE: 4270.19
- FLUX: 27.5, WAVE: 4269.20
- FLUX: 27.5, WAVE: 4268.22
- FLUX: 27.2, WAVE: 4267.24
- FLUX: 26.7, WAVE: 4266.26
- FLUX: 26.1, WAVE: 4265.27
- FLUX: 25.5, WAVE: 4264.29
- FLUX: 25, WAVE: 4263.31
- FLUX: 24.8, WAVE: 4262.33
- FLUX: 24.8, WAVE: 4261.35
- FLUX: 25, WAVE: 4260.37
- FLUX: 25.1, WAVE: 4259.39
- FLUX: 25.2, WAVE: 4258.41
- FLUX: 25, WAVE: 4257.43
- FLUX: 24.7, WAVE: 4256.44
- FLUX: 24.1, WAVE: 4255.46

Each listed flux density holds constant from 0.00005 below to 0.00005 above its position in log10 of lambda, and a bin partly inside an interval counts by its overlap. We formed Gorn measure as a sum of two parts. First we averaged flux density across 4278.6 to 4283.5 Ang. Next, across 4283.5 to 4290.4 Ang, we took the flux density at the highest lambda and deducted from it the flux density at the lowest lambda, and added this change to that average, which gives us 23.1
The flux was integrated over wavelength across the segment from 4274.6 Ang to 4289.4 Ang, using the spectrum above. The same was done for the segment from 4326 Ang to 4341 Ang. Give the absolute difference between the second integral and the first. 15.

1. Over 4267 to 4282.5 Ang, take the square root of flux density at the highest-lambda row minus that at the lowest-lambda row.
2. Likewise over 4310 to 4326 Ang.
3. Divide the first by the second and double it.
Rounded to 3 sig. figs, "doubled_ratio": 12.6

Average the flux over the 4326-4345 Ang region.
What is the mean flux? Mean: 23.5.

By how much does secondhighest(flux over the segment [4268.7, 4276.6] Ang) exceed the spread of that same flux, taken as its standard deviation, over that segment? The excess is 26.8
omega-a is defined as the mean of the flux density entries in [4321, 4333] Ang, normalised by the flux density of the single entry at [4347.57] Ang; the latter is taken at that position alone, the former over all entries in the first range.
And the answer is 1.06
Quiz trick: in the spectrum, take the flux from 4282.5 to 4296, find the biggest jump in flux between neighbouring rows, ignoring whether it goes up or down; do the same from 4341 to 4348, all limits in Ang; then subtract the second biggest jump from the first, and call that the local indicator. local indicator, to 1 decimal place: -1.3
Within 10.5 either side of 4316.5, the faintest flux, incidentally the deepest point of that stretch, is 22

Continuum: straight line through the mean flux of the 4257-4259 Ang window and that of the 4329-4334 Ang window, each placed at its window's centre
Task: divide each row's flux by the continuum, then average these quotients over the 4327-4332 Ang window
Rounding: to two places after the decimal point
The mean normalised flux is 1.01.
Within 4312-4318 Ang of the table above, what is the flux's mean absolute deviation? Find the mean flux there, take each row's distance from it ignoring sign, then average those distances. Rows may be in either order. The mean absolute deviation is 0.72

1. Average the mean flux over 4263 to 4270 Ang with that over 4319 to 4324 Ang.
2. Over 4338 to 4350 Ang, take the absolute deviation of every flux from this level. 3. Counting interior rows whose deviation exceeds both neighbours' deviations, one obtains 2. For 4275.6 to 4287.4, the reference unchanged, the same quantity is 1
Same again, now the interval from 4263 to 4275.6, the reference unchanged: 0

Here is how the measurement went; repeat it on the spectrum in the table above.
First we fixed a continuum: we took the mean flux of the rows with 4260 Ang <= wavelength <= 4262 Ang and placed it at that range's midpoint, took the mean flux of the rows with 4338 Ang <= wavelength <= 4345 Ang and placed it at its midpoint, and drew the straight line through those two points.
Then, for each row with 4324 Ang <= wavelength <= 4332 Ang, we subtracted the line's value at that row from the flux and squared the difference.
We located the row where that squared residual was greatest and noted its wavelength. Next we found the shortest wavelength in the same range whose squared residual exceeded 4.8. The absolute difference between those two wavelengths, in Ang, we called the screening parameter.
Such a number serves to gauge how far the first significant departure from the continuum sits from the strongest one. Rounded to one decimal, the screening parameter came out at 1.0 Ang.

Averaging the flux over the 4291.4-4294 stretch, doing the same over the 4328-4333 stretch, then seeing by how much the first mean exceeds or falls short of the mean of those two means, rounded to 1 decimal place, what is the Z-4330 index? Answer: 1.0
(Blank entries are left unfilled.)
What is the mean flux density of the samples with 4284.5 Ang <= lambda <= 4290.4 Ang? 25.2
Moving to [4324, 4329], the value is 22.5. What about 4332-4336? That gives 21.8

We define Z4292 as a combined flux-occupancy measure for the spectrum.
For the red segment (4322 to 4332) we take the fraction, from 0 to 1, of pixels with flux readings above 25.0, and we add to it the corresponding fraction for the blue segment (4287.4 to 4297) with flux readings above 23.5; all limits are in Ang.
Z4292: 1.00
